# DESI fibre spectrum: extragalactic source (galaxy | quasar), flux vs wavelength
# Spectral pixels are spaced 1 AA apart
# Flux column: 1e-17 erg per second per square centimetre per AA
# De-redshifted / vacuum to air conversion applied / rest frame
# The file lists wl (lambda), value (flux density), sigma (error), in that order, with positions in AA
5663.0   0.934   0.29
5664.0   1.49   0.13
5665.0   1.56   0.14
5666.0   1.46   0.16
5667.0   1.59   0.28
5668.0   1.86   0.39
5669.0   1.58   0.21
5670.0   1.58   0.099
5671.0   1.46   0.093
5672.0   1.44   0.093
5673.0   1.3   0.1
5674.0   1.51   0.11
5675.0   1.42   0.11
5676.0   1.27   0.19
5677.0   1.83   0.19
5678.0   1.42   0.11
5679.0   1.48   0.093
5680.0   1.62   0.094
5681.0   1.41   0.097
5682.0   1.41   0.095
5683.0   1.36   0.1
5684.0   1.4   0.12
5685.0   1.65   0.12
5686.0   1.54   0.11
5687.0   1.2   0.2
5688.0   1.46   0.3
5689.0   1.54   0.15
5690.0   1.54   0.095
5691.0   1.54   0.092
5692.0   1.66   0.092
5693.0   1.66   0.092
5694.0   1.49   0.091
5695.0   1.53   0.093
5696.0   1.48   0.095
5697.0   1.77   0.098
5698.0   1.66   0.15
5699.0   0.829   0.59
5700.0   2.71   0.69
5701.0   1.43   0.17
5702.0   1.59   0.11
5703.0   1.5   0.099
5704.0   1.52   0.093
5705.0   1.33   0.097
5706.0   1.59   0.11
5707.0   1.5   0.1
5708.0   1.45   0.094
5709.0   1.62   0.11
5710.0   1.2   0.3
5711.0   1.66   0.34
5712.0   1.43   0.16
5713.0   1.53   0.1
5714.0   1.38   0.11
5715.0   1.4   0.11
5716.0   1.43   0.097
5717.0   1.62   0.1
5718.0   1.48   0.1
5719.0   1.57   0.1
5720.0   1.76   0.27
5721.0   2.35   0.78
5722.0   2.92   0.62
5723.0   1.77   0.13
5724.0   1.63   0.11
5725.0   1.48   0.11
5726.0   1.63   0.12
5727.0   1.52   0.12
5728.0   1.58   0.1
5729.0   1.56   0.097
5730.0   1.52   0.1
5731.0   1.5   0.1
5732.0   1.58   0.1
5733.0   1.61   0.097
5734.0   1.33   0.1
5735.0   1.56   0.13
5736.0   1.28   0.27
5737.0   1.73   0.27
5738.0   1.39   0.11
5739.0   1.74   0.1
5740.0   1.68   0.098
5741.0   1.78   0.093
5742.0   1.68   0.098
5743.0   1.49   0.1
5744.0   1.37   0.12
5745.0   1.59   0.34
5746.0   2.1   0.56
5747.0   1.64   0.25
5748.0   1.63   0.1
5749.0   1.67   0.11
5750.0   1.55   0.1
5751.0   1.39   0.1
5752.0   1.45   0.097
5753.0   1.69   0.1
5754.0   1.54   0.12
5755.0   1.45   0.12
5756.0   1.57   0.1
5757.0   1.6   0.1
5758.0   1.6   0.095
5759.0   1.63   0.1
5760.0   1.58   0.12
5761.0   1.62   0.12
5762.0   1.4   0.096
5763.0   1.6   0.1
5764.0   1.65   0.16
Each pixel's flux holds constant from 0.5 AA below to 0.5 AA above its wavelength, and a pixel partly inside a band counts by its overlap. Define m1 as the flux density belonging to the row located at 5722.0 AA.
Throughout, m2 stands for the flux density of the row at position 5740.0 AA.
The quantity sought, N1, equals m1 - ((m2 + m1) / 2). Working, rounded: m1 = 2.92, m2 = 1.68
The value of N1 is 0.62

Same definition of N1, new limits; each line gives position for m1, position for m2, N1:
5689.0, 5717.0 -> -0.04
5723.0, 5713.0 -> 0.12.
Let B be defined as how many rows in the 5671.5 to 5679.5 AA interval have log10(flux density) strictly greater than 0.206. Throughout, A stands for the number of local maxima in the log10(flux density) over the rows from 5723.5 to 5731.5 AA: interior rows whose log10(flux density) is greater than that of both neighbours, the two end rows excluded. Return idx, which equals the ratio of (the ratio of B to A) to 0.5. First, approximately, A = 2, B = 1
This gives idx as 1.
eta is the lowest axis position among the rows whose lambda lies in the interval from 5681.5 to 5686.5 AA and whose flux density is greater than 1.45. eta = 5685.0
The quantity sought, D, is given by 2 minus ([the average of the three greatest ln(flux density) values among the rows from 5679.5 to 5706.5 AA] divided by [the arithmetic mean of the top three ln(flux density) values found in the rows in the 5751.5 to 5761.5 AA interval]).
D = 0.61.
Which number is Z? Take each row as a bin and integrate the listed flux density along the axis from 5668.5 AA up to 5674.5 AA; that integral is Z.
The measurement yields 8.9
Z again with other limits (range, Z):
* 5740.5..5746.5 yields 10.0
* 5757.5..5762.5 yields 7.8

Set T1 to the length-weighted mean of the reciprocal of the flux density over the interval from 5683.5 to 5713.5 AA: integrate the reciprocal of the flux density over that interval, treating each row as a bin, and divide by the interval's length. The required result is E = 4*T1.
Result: 2.69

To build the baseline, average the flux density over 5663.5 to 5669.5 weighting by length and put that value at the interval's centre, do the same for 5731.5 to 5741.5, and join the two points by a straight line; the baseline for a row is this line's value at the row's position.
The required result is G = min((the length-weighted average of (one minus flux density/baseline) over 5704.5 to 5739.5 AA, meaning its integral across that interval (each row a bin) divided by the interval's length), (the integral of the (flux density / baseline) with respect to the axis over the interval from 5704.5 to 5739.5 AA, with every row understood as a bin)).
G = -0.01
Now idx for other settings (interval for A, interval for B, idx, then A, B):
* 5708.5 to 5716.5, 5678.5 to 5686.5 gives 2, 2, 2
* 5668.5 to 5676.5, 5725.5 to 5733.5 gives 4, 1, 2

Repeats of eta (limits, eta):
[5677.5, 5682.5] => 5679.0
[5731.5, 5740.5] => 5732.0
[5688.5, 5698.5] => 5689.0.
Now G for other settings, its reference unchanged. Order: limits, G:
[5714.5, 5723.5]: -0.15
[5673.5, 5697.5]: 0.05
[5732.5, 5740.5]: 0.02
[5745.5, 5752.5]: -0.04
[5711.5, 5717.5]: 0.07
